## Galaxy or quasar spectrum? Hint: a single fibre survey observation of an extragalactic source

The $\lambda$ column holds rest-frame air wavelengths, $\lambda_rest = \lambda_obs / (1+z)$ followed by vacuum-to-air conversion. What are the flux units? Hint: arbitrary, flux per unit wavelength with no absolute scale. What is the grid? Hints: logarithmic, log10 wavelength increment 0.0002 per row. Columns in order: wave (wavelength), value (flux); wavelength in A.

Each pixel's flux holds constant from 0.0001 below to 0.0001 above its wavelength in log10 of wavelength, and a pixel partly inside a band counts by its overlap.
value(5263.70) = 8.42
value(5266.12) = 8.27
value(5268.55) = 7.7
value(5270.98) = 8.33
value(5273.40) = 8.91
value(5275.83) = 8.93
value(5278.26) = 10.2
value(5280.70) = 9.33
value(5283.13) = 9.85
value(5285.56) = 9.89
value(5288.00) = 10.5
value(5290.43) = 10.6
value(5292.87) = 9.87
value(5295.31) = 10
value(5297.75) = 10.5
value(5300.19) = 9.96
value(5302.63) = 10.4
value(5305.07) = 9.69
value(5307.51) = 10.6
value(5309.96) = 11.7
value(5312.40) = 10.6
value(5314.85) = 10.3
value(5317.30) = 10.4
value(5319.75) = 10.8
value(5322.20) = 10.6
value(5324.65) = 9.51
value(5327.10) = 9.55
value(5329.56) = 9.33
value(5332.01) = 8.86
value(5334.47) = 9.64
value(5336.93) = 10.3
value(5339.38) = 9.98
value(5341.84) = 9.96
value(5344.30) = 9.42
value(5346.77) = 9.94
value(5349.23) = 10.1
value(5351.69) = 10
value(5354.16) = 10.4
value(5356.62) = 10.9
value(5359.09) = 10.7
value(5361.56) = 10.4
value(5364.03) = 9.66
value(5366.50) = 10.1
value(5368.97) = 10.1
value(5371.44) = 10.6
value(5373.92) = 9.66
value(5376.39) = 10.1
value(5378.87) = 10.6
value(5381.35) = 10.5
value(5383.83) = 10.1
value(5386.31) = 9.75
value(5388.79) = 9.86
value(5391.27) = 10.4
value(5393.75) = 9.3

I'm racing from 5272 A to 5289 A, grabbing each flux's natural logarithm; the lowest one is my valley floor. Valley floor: 2.187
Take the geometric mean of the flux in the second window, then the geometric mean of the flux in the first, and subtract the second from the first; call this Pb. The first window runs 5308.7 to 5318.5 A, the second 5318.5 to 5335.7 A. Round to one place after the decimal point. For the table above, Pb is 1.0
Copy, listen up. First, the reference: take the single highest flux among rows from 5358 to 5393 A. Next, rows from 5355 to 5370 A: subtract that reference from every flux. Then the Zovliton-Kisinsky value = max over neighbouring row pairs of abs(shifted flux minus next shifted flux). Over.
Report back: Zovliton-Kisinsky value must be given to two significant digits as 0.74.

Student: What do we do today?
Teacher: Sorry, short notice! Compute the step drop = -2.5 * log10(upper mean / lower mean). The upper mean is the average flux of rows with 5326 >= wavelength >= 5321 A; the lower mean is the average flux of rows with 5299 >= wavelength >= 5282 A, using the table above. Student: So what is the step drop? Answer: 0.013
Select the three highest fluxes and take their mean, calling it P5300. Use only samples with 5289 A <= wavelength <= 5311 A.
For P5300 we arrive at 10.97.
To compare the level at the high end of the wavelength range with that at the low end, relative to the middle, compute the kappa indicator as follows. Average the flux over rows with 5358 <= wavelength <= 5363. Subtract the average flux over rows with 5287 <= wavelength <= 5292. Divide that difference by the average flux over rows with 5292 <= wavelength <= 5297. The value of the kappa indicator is 0.00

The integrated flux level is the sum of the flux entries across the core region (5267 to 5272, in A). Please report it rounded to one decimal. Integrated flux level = 16.0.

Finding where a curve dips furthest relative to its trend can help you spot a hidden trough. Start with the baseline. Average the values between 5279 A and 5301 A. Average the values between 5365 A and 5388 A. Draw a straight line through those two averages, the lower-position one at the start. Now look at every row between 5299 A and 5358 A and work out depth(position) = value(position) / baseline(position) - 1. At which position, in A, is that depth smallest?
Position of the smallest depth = 5332.01 A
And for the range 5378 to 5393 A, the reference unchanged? 5386.31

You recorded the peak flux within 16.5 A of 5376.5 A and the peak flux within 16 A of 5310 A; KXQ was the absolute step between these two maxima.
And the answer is 1.1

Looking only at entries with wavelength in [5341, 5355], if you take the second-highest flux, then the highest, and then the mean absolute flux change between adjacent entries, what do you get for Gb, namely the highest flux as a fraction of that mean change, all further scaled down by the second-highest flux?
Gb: 2.99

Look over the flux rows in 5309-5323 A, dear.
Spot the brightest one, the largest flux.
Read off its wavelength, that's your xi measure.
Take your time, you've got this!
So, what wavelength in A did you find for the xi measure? 5309.96 A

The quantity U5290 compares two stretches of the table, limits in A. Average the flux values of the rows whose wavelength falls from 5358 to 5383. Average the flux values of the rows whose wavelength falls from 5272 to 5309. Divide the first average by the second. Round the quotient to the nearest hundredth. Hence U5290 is 1.03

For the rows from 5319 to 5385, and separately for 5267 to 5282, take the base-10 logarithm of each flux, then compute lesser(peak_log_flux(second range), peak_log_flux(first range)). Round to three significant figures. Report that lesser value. 1.01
